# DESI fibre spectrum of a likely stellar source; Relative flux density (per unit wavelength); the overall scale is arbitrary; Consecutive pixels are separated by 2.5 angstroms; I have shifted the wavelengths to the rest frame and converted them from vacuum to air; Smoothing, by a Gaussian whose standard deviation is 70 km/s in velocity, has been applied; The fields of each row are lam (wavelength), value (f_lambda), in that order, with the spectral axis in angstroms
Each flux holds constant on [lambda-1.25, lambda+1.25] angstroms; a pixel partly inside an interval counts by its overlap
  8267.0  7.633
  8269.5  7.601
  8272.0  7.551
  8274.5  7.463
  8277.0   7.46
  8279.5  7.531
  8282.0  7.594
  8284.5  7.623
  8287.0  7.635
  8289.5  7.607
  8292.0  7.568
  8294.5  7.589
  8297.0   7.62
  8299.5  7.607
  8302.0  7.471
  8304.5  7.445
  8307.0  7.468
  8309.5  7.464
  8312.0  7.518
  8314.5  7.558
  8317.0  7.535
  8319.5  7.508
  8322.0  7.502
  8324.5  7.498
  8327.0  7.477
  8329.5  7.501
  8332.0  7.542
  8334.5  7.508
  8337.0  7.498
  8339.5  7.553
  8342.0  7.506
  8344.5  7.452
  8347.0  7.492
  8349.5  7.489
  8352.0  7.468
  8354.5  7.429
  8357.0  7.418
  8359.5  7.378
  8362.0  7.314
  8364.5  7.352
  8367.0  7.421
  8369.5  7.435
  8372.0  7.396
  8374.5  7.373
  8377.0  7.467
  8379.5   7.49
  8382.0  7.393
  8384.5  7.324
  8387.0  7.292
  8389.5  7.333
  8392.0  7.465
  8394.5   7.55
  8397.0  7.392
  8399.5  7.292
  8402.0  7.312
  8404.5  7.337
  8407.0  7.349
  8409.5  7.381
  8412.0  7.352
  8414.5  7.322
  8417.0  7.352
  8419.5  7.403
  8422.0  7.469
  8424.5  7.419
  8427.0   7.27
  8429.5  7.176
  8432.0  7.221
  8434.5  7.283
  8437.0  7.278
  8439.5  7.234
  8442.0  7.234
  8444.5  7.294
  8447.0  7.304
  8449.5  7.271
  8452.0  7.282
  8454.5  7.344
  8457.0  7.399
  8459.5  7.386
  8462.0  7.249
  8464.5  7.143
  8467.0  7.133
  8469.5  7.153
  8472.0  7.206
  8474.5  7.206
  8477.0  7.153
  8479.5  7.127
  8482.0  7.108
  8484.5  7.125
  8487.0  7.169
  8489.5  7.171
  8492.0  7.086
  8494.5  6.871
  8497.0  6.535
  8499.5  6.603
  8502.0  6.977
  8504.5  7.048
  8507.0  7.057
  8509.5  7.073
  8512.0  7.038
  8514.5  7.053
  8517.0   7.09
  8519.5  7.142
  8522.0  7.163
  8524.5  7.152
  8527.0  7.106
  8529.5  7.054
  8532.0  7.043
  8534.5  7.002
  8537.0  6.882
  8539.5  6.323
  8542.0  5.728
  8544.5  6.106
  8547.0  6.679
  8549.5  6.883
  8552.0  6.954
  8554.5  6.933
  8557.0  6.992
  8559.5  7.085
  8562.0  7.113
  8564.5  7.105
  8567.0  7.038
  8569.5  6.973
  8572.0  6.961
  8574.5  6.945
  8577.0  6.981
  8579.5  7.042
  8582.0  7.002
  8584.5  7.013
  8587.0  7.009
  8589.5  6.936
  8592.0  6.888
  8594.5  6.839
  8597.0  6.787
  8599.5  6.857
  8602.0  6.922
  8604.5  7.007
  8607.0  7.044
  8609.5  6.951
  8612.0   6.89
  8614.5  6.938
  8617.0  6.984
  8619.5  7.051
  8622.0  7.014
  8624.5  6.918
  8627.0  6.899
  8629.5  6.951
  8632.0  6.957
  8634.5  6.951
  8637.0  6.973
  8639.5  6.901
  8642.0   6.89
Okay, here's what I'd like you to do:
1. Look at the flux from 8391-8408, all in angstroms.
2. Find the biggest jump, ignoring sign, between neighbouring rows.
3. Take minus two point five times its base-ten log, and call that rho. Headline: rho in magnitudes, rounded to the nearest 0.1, 2.0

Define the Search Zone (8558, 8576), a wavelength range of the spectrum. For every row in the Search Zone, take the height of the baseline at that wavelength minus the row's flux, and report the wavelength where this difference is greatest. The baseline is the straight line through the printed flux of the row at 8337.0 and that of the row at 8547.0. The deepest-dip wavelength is 8574.5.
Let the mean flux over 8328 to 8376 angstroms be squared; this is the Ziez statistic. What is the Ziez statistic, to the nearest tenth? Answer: 55.5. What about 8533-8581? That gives 46.6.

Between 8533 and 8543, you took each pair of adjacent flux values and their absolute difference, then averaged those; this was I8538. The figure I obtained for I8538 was 0.425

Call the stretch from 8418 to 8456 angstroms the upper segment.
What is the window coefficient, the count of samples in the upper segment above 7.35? 3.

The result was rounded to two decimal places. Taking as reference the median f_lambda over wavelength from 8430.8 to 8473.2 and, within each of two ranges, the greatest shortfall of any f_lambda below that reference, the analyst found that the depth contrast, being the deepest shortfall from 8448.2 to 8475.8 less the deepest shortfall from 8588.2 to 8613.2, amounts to -0.35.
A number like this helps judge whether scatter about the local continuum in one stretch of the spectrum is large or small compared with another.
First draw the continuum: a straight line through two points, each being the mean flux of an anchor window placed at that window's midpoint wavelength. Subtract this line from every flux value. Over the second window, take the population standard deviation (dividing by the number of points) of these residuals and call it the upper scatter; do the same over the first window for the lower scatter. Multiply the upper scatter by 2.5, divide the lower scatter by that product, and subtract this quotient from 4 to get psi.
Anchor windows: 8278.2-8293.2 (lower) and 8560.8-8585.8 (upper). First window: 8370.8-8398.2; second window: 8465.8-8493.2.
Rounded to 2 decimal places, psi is 3.07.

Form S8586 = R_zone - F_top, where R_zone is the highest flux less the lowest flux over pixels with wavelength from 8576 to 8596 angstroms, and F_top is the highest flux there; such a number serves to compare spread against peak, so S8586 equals -6.84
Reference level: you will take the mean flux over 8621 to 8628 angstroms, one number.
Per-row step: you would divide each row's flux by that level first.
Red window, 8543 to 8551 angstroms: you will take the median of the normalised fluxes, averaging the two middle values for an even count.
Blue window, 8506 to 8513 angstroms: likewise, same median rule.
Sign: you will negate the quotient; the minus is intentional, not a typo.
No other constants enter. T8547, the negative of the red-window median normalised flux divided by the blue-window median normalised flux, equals -0.95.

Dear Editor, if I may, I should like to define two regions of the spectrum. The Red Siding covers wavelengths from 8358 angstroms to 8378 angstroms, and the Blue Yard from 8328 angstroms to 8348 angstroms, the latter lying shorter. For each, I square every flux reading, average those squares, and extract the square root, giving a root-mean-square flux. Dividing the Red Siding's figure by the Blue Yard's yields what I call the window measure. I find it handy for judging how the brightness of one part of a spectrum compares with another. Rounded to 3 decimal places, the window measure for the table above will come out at 0.985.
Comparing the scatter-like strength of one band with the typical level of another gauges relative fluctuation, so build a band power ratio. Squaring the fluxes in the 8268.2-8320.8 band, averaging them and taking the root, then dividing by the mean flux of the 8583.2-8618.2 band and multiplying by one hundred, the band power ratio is 109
